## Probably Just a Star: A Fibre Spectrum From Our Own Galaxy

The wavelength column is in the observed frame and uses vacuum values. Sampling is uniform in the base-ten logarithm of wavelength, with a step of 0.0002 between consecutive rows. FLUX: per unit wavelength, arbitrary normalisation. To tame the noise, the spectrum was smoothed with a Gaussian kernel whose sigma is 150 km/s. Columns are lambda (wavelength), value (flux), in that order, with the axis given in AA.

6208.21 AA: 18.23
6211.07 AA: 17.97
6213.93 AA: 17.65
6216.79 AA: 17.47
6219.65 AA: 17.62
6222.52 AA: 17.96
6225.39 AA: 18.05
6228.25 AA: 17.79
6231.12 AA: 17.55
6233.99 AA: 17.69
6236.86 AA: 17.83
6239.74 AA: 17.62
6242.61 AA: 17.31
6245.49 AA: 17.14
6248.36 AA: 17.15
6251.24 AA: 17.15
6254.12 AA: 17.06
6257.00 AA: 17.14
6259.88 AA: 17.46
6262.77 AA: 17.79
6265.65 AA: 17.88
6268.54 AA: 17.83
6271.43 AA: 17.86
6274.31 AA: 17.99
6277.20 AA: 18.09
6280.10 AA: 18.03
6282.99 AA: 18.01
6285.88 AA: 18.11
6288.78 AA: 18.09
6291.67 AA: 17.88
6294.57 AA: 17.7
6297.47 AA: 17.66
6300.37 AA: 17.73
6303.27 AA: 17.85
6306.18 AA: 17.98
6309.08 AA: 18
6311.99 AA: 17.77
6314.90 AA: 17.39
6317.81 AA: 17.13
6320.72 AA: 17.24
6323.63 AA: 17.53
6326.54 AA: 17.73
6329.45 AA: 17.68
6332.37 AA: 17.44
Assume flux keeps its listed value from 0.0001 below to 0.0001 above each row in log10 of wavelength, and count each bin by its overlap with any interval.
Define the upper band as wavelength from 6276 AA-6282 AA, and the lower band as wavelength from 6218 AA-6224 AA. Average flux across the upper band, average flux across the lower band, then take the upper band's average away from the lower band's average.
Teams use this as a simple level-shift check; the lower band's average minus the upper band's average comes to -0.27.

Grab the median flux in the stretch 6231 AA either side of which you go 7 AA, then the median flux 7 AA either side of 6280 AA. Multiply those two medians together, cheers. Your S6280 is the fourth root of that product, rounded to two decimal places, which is 4.23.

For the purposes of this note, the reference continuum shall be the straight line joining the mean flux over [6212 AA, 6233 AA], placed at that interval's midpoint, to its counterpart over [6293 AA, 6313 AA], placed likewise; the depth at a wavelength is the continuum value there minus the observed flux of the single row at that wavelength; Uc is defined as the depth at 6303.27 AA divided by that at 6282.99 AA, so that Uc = 0.2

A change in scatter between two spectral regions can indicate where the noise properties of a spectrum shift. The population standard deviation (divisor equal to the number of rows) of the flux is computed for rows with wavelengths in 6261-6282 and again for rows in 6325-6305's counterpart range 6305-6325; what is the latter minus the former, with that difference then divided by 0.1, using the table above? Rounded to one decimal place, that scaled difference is 2.2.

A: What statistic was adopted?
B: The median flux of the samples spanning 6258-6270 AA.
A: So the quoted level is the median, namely 17.8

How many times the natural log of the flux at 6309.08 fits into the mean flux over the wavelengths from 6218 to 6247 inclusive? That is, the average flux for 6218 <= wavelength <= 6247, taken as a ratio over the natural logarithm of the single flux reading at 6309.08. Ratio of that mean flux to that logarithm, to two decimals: 6.11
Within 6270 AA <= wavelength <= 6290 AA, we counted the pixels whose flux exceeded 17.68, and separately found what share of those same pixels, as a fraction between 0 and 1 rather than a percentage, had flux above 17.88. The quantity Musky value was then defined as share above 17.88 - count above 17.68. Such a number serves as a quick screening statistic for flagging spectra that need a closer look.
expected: -6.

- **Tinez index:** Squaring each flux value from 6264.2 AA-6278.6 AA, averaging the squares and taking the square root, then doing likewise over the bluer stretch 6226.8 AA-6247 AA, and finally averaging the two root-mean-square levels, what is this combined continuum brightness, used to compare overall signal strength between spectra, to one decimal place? 17.7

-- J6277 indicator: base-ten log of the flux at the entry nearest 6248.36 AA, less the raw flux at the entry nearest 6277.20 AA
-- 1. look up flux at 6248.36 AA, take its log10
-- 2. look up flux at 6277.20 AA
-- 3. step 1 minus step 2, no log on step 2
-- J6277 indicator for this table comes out -16.9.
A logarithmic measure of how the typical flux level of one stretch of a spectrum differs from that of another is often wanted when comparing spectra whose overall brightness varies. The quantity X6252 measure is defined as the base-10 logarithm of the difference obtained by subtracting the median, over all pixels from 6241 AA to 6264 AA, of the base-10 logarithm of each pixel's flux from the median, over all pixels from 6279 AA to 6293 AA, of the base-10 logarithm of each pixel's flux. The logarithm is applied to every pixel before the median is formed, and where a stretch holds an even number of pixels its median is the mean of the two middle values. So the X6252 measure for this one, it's -1.66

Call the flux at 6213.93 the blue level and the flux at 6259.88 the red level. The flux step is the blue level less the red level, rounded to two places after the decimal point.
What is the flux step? 0.19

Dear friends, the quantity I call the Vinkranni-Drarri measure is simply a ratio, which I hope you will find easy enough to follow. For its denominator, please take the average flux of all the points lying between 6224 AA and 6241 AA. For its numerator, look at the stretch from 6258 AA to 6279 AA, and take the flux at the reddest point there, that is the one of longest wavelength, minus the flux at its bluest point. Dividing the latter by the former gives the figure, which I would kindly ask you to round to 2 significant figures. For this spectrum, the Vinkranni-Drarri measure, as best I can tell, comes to 0.035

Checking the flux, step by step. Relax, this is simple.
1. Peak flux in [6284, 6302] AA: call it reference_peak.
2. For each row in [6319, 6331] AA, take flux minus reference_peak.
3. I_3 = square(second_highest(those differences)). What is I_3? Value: 0.18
